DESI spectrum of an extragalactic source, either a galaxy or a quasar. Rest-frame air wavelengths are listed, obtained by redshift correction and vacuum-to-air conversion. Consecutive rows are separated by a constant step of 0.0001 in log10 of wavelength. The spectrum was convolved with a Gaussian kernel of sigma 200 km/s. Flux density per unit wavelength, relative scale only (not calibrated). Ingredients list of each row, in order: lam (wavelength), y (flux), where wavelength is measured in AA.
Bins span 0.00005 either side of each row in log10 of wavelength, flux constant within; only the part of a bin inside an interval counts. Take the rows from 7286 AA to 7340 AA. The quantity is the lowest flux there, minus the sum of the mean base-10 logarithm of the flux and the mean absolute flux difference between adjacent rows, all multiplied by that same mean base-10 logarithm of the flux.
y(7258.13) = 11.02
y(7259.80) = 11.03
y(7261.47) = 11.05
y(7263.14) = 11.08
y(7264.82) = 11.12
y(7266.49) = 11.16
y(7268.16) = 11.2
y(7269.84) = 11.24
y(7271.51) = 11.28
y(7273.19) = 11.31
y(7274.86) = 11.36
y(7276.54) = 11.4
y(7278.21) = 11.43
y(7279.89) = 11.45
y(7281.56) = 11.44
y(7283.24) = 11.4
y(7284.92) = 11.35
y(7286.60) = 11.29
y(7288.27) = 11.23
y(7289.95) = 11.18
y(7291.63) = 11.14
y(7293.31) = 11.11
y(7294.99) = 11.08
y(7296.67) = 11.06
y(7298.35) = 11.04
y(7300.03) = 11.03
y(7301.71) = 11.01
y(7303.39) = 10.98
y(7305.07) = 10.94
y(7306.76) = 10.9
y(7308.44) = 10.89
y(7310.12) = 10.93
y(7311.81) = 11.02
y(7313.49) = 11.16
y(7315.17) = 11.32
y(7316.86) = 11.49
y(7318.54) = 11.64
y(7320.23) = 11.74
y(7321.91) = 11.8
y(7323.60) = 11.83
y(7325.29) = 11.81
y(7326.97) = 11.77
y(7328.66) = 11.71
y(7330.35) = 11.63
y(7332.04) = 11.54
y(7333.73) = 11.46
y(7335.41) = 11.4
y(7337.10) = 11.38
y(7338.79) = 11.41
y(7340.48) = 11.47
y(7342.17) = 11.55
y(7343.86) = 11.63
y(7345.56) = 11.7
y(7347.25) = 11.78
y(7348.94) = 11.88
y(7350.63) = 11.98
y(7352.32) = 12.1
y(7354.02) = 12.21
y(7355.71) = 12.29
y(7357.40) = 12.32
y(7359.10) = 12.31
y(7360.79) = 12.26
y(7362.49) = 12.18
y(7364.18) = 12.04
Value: 10.3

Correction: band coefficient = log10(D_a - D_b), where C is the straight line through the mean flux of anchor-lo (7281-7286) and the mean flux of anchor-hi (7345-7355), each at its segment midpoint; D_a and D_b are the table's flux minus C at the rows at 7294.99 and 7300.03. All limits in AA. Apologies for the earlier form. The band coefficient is -1.0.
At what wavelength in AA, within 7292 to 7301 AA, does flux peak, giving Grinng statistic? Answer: 7293.31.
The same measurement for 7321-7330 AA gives 7323.60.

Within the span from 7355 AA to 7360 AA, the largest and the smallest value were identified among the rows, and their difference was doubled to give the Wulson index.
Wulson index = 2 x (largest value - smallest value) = 0.1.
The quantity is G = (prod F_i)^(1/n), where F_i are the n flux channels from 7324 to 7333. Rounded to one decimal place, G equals 11.7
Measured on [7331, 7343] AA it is 11.5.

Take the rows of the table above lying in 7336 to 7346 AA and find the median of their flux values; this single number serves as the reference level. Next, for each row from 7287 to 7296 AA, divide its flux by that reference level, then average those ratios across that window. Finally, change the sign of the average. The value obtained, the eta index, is -0.97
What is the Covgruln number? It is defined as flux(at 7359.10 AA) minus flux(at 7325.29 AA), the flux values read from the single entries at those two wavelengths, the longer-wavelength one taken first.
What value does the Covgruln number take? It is 0.50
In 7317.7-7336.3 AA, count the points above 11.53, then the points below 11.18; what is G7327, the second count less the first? -9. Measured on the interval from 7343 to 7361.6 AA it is -11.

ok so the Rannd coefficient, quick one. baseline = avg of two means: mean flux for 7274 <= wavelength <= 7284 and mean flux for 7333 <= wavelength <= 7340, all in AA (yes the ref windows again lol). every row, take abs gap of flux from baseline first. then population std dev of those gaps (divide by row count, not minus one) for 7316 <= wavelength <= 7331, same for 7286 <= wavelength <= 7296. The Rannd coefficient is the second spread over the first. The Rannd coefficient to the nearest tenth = 0.7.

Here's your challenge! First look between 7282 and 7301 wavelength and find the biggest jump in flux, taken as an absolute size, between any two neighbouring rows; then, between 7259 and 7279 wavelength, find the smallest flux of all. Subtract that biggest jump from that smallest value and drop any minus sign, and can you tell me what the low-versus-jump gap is 10.97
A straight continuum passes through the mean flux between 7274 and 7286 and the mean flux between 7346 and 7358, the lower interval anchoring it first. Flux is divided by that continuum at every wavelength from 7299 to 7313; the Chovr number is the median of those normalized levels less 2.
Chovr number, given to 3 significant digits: -1.06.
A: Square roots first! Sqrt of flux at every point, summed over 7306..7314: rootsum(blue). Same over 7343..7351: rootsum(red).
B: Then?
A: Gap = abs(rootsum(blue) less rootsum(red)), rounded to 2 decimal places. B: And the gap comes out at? 0.60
